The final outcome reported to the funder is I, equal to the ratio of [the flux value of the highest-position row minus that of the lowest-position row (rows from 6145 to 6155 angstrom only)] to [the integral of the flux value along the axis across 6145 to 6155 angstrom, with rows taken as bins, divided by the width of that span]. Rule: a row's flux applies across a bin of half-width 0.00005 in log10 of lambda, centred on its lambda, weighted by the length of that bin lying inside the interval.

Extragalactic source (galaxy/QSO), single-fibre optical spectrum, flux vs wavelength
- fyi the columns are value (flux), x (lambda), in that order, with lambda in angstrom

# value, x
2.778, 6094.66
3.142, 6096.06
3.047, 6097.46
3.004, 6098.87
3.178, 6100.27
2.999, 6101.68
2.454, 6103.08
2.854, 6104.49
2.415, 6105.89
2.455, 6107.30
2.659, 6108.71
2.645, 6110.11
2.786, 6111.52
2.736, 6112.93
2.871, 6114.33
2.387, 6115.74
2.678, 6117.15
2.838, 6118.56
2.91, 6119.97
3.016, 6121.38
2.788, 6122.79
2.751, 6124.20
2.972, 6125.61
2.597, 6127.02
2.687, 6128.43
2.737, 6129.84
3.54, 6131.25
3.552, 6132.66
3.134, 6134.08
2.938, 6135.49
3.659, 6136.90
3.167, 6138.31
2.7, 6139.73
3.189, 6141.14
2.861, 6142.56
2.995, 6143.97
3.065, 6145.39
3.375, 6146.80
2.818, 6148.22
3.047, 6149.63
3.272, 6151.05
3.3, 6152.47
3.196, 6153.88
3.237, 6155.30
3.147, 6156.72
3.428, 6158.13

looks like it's 0.04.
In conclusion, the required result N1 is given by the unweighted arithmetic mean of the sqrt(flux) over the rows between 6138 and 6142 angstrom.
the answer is 1.74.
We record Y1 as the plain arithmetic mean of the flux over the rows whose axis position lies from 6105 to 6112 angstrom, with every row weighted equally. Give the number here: 2.59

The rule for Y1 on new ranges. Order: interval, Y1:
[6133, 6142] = 3.13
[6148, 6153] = 3.11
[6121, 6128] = 2.82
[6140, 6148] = 3.10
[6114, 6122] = 2.78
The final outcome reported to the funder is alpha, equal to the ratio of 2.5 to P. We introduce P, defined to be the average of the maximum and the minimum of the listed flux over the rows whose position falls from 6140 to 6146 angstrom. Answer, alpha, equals 0.83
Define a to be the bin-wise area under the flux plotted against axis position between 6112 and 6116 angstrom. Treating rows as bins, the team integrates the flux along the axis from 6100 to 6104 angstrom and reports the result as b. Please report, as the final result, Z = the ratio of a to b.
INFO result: 1.0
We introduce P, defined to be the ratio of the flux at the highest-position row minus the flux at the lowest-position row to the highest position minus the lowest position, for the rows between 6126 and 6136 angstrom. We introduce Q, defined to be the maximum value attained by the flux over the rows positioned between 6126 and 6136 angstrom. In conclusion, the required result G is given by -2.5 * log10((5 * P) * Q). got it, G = 0.4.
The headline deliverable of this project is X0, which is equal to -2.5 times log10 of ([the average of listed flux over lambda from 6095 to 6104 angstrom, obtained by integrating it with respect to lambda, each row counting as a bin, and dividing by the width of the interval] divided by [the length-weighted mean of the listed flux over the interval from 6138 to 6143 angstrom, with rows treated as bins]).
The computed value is 0.00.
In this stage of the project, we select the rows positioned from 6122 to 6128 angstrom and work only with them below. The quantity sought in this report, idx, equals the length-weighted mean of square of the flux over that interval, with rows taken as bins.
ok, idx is 7.7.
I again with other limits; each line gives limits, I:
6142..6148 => 0.17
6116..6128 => -0.03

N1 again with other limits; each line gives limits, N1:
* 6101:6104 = 1.65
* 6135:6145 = 1.75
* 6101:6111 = 1.62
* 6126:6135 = 1.74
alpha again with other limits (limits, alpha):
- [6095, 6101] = 0.81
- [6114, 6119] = 0.95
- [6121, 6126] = 0.87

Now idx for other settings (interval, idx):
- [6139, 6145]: 8.7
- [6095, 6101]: 9.5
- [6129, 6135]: 10.5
